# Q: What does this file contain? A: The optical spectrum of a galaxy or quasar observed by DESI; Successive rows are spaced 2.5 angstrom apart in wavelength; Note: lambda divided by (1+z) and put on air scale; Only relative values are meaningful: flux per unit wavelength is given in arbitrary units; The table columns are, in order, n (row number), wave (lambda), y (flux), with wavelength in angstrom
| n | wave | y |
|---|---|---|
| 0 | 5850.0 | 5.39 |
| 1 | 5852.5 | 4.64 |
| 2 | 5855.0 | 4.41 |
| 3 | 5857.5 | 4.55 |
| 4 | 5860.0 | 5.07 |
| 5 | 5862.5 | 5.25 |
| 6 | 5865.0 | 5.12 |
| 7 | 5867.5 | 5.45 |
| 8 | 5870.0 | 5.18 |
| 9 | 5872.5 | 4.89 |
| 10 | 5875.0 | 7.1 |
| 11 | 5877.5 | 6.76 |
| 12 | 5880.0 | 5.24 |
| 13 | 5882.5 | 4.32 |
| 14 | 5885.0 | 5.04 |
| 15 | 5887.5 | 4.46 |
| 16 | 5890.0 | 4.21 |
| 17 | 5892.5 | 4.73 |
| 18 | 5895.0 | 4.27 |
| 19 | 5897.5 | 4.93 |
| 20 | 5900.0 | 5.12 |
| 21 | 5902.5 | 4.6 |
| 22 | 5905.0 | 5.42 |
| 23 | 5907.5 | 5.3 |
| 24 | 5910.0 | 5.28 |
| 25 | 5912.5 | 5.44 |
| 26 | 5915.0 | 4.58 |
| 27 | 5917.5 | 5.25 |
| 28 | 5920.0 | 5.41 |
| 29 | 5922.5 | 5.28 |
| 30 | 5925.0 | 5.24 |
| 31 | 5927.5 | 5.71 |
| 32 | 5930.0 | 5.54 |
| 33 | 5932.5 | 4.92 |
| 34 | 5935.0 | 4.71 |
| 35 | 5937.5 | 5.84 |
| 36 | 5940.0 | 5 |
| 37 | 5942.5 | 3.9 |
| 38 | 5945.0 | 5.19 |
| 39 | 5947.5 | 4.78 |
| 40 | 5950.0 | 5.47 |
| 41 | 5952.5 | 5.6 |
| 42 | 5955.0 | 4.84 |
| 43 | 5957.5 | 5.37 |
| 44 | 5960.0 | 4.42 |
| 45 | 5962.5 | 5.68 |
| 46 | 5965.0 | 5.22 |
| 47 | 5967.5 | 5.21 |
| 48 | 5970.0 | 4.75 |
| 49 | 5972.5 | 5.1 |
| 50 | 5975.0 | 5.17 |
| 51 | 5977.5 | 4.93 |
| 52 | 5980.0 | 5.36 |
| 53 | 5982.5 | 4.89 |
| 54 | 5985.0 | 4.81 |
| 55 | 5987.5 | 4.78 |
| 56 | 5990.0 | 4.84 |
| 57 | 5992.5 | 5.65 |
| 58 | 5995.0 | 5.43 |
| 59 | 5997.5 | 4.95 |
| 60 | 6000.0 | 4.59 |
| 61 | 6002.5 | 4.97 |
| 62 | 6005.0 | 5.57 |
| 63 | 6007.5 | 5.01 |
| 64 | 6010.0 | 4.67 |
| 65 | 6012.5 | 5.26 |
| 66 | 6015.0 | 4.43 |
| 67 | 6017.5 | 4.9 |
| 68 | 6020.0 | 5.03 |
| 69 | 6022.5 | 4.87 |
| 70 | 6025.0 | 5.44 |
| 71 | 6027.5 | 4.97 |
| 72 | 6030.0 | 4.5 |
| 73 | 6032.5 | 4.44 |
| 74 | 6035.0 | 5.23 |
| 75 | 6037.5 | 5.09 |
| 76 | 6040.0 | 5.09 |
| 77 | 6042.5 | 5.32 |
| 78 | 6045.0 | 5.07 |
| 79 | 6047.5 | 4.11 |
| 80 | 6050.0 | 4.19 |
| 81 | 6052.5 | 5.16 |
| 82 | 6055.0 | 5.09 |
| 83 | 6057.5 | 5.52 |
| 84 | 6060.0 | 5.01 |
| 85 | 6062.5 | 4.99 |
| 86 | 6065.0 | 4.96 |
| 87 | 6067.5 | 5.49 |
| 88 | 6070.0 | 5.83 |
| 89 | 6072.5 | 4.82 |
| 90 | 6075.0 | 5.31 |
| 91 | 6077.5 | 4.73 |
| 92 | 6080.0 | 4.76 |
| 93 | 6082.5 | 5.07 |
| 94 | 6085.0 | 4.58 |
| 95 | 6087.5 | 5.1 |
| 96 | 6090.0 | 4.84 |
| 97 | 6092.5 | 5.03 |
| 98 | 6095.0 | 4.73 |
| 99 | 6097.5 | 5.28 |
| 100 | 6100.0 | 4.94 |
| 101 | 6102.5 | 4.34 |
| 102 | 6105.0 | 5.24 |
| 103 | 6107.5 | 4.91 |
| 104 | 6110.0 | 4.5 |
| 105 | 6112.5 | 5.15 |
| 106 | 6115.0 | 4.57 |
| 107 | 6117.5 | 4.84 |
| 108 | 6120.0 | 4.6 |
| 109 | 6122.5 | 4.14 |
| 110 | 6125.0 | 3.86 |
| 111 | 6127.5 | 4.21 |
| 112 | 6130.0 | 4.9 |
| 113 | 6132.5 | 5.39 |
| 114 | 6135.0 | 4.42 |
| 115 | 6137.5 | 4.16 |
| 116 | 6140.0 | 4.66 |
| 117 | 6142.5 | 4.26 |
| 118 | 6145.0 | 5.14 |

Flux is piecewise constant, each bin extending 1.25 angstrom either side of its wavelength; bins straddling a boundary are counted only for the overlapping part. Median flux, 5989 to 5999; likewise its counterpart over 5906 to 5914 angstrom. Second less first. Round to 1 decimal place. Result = 0.1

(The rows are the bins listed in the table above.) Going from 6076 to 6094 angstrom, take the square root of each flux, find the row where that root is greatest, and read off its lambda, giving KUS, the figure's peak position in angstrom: 6087.5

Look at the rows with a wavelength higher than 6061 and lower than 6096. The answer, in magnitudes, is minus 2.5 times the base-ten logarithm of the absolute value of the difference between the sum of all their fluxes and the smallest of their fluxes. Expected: -4.5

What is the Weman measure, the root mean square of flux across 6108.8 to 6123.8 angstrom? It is 4.64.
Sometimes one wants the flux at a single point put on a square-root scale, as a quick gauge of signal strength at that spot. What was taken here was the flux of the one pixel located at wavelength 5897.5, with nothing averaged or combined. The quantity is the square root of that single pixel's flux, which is 2.22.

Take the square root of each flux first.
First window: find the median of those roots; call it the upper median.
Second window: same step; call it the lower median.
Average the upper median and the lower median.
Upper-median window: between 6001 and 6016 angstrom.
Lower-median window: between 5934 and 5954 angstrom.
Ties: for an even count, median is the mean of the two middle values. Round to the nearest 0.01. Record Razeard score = 2.25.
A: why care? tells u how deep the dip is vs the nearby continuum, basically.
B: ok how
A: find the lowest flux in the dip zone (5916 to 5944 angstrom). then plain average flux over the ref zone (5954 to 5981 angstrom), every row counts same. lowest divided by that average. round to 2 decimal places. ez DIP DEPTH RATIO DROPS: 0.77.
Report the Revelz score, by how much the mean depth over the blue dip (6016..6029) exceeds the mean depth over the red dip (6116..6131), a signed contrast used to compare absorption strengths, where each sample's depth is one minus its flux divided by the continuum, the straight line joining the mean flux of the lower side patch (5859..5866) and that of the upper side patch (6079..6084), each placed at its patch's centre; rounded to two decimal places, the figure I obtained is -0.10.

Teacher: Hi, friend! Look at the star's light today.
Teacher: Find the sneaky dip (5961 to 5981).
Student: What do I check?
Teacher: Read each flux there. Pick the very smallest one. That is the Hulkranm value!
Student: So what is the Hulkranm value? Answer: 4.75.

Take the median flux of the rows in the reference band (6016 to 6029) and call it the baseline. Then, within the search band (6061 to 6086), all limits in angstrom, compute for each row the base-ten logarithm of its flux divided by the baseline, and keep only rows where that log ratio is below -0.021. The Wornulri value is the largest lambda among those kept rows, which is 6085.0 angstrom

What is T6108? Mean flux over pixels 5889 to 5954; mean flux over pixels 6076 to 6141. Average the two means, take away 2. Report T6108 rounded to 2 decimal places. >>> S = 2.90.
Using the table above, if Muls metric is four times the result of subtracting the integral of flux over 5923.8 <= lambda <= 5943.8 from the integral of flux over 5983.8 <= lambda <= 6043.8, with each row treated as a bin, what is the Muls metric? 790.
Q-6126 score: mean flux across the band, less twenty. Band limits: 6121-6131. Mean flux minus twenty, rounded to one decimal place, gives -15.7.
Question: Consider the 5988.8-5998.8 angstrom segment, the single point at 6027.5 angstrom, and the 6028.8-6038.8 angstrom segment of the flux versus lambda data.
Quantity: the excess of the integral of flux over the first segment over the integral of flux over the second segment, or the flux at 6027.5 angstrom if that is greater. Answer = 5.0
